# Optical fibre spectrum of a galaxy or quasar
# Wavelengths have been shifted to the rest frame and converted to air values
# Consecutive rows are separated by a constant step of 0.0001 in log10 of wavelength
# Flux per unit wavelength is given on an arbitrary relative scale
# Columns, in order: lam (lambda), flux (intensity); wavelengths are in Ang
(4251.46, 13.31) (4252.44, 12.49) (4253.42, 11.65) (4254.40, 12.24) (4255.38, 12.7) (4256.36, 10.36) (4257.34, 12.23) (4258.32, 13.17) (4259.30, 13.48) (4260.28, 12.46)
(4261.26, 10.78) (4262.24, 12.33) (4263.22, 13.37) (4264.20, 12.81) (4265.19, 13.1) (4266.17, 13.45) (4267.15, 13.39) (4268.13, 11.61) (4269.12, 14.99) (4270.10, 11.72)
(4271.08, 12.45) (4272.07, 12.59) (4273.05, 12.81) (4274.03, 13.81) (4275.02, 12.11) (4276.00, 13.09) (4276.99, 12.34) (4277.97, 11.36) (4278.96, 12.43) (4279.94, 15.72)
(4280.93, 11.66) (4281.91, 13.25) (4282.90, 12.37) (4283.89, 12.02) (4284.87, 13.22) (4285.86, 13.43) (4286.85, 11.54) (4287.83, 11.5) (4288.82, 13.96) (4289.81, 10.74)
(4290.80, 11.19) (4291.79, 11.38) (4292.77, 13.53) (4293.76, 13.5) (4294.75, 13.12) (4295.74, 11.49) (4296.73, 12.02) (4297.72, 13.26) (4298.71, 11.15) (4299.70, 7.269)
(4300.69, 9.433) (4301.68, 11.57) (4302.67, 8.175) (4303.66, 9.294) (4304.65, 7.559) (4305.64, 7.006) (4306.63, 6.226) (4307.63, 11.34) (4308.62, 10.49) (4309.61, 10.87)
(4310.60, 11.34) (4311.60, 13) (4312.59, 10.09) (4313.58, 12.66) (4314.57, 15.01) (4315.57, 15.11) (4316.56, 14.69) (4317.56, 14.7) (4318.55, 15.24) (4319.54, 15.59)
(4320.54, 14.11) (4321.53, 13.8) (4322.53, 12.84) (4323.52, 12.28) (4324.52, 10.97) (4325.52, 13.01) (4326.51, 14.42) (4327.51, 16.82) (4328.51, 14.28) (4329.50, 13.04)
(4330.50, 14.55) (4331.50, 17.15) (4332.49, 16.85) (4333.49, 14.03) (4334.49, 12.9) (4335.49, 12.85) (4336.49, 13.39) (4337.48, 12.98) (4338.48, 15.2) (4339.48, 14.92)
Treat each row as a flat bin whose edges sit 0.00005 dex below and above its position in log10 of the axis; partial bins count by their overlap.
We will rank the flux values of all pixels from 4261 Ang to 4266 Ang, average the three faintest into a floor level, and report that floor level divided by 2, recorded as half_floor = 6.0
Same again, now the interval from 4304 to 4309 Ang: 3.5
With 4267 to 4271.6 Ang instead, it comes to 6.0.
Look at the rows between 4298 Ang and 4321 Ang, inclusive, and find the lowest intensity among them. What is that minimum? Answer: 6.226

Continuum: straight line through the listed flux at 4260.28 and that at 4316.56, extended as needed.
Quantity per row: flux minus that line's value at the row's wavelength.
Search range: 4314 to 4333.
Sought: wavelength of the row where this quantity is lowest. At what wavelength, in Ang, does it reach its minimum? 4324.52 Ang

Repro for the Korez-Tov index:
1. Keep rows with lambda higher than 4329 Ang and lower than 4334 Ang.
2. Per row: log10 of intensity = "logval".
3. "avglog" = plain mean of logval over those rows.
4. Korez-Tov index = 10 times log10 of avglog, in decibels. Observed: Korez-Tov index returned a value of 0.71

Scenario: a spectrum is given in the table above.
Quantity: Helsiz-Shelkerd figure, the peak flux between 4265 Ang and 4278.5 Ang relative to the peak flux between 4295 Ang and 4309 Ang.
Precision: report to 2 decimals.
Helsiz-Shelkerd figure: 1.13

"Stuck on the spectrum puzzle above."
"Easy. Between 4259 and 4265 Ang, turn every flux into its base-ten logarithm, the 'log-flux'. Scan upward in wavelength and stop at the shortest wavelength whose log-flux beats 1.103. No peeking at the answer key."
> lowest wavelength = 4259.30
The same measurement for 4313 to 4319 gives 4314.57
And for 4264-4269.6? 4264.20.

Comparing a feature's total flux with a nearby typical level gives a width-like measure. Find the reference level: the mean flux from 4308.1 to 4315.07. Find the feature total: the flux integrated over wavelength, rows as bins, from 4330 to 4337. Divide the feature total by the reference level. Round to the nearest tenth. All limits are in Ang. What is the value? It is 8.5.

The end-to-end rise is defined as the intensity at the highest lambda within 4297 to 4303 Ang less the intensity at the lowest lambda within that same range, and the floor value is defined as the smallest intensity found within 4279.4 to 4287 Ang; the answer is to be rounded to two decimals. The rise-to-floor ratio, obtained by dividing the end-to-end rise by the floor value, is -0.44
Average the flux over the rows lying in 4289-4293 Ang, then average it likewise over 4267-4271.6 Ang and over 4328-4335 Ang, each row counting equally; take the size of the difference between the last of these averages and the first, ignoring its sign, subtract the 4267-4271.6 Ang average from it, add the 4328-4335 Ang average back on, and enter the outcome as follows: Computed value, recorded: 4.8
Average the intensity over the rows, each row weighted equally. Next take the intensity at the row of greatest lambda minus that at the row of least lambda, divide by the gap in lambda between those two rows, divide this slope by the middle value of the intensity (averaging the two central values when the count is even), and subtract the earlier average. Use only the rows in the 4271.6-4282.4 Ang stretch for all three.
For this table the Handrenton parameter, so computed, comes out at -12.8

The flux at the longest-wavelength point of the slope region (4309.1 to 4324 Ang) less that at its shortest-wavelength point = 1.4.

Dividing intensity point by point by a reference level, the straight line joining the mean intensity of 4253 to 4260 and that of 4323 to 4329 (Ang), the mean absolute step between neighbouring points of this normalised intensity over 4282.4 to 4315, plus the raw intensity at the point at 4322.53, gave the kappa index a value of 13.0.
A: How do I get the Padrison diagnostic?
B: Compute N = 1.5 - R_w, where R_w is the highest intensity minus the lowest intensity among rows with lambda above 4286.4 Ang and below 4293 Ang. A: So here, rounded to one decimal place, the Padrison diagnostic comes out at -1.7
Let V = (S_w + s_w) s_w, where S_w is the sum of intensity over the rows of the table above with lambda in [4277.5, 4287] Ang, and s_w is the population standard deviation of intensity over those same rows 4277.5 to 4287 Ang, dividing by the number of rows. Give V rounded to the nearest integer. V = 158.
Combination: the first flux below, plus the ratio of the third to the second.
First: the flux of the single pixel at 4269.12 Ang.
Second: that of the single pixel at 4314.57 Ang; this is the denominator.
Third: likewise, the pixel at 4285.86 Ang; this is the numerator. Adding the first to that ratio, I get 15.9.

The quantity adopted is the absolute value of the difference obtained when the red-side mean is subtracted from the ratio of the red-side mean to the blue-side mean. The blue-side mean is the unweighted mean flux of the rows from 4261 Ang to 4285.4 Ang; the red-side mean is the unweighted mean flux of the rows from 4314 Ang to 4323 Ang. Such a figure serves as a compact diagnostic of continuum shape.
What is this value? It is 13.4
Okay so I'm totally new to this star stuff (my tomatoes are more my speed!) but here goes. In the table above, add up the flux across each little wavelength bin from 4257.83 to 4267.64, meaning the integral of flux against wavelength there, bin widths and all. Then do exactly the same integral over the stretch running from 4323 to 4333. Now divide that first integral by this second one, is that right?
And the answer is 0.88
